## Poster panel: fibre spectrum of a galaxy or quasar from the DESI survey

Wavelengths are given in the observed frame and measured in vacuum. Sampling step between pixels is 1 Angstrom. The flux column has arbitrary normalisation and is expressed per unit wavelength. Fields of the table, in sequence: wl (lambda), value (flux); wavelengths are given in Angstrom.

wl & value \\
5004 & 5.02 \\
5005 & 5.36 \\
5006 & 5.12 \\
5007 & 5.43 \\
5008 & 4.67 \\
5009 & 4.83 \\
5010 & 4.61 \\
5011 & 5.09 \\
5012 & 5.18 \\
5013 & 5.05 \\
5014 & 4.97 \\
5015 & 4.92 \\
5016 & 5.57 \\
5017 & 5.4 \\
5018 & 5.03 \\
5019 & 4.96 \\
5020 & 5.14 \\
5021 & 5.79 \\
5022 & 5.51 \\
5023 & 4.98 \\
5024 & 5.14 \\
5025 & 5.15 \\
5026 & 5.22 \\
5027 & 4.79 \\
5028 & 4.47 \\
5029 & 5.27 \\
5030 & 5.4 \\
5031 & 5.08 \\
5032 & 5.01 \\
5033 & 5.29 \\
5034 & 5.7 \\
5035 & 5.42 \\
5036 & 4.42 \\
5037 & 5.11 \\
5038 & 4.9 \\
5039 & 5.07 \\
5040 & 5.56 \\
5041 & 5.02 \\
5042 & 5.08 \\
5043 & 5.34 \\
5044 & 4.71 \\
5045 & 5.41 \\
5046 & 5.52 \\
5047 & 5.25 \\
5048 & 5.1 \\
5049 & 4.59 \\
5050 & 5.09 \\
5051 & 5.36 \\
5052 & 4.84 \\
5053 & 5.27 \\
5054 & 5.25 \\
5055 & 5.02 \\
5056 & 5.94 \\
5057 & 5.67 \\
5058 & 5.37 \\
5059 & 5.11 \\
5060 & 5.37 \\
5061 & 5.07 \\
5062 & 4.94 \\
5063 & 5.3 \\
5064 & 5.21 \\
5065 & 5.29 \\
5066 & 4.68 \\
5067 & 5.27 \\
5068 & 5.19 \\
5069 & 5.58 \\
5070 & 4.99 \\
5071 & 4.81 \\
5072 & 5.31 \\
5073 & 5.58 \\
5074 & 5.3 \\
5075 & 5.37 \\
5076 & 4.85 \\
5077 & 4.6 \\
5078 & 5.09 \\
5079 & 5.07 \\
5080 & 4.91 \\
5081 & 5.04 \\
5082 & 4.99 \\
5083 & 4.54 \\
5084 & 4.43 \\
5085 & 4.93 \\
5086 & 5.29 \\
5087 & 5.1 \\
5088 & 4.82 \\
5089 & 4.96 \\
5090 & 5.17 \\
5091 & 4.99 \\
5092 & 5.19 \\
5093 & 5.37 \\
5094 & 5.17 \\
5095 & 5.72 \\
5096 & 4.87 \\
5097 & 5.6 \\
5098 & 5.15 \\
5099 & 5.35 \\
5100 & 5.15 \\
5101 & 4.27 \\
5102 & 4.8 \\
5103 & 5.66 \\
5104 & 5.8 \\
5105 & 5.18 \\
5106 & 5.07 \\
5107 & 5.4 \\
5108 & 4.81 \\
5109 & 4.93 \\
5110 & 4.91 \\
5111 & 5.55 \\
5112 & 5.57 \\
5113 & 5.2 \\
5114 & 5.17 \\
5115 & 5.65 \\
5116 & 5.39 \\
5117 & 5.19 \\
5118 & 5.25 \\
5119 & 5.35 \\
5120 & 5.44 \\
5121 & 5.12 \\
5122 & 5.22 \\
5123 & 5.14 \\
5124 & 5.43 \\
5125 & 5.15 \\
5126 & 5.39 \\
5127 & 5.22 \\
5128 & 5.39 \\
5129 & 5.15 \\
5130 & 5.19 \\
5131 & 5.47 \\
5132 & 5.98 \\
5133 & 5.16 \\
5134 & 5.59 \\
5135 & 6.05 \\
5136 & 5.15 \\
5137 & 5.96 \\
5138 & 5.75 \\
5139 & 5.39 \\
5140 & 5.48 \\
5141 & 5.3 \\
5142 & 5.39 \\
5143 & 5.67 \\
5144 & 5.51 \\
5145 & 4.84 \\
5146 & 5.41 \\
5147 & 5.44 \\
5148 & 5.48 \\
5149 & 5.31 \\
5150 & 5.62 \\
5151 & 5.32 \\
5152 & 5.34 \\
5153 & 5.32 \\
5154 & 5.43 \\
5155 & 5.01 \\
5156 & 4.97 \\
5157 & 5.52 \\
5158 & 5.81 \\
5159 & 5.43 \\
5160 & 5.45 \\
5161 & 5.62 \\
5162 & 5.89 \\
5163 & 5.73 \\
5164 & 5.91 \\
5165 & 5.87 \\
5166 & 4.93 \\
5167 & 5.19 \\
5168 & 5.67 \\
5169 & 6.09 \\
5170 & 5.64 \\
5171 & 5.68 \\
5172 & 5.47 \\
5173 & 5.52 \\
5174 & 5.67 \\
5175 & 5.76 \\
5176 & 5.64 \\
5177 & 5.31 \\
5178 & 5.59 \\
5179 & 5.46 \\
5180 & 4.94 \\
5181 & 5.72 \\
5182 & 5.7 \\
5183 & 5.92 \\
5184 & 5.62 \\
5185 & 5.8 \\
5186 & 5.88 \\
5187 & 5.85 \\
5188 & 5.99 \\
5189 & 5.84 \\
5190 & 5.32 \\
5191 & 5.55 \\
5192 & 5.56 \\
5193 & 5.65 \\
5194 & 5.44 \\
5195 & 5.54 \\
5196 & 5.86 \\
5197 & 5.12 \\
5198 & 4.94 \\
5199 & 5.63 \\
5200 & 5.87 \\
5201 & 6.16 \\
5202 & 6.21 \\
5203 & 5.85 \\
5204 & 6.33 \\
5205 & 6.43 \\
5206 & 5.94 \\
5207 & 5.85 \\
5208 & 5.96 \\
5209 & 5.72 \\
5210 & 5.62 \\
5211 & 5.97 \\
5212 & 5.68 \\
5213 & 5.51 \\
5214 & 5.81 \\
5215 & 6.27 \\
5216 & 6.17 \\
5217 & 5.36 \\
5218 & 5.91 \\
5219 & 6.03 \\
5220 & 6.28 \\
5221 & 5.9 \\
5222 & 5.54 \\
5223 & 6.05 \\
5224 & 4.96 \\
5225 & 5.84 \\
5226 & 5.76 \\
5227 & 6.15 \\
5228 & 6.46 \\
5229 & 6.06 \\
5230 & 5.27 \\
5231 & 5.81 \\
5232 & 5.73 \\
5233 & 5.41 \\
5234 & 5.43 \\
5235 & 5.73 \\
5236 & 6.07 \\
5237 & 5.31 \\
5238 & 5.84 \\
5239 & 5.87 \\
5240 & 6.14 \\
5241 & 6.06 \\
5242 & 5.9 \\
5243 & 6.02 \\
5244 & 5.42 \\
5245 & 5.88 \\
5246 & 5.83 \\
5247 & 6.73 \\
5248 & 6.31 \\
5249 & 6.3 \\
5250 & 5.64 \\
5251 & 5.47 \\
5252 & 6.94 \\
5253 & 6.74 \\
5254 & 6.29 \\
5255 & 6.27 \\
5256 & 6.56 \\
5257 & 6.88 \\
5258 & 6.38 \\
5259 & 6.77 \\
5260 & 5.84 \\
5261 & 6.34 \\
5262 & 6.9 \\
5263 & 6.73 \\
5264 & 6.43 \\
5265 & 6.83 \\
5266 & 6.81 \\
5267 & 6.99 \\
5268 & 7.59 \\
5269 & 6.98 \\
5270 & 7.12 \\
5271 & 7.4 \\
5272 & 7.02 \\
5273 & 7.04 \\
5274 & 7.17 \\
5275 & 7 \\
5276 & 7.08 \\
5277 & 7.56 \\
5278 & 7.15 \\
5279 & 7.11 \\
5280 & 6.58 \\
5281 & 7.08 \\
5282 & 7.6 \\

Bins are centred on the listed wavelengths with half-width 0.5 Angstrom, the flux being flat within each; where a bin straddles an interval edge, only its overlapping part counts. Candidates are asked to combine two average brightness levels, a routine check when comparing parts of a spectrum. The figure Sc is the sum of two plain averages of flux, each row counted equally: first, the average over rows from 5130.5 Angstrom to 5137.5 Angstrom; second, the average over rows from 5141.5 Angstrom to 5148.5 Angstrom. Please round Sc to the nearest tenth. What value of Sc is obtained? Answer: 11.0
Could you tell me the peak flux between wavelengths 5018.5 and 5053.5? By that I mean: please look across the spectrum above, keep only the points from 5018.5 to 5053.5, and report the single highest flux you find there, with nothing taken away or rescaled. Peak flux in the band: 5.79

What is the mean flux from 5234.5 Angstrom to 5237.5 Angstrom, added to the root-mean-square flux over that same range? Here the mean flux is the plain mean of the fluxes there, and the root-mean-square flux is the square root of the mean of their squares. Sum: 11.4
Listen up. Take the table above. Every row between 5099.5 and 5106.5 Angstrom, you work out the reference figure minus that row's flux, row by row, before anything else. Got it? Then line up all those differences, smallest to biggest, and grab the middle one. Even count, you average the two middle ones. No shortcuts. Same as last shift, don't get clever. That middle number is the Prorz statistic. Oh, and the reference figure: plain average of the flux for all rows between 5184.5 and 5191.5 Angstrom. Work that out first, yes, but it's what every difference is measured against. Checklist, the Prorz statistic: 0.60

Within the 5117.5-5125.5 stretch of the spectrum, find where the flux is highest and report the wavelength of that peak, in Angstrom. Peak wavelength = 5120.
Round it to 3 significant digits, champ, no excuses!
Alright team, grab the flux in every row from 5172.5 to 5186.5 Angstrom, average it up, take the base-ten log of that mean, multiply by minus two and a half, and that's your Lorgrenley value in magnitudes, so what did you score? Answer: -1.87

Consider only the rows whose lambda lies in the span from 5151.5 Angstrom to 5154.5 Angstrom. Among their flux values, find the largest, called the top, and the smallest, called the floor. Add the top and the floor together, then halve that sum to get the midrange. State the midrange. 5.4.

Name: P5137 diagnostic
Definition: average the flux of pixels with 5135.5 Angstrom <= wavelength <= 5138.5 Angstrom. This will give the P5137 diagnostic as 5.62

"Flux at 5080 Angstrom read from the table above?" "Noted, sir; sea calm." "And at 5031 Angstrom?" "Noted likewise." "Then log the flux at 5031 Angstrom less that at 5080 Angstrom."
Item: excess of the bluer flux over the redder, 0.2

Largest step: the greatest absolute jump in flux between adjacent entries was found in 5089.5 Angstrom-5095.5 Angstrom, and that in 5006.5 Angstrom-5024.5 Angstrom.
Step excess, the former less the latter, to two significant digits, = -0.21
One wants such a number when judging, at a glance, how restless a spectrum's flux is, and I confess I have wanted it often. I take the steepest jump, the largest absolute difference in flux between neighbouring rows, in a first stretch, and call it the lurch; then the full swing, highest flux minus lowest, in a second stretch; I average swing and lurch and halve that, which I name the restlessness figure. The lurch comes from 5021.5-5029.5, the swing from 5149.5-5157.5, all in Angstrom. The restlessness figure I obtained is 0.36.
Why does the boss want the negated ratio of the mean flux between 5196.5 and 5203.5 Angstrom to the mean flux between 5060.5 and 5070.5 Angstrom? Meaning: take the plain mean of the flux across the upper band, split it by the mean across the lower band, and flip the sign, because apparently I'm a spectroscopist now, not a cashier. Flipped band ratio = -1.10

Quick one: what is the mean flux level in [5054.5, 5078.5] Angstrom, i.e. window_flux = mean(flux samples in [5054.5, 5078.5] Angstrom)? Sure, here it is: 5.2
